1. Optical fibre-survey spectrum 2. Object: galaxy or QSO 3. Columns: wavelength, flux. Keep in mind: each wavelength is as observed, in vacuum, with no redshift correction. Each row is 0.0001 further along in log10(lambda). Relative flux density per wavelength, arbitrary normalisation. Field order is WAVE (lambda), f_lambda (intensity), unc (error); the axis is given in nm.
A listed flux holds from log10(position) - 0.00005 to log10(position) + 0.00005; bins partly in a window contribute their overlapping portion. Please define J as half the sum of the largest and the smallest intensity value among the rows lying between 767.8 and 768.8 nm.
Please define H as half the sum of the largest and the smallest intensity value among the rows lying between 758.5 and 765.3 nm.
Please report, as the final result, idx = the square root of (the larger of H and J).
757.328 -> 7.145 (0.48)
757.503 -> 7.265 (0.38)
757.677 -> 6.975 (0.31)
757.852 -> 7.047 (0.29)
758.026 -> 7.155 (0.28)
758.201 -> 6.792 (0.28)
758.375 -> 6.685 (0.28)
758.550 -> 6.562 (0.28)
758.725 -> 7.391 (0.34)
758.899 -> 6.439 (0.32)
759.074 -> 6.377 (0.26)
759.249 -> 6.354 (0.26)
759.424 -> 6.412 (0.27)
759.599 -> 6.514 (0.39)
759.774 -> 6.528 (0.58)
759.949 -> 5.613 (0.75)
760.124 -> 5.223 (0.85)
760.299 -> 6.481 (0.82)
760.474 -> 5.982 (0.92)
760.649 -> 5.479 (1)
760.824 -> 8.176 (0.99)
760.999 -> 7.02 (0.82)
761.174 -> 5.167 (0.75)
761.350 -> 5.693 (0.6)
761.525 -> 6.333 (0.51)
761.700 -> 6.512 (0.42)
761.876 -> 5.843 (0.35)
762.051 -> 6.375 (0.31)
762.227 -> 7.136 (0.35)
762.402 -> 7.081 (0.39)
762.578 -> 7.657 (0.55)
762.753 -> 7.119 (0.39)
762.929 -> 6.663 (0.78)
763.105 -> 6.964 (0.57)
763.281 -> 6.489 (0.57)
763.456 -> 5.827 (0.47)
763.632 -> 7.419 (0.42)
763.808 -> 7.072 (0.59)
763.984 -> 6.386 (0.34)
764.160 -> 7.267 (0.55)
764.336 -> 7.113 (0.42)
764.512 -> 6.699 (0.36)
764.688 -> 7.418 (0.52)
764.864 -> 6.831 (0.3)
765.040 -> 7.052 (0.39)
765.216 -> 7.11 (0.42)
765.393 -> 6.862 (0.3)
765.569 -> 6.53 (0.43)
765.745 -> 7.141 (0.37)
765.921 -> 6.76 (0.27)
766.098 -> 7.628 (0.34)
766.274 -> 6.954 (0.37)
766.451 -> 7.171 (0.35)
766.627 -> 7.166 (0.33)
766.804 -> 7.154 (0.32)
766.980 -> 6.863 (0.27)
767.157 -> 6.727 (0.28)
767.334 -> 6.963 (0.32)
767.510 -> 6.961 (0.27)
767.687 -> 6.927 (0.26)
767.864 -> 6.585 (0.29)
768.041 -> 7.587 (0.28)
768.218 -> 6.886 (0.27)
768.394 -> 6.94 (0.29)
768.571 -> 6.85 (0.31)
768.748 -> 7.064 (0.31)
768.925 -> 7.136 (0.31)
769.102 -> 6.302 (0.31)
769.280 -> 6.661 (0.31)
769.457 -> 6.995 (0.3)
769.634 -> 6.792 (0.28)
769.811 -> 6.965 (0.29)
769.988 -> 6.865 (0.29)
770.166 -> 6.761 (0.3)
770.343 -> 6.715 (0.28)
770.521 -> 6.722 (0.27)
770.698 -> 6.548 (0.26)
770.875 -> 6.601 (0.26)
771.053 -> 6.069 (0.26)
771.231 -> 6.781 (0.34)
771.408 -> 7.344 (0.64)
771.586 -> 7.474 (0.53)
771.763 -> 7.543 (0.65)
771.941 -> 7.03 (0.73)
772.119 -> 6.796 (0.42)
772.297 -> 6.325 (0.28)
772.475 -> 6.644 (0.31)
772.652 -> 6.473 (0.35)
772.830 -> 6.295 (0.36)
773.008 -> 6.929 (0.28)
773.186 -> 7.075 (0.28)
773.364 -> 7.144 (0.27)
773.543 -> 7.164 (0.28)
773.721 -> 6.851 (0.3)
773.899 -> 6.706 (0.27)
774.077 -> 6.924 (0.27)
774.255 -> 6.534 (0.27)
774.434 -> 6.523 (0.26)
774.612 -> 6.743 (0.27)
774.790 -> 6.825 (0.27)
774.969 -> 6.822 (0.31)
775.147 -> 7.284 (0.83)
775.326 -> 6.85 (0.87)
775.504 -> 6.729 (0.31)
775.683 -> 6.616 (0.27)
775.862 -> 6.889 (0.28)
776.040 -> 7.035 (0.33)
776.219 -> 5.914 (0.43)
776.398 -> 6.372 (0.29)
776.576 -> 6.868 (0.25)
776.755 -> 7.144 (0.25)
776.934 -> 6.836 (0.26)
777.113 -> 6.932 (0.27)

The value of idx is 2.66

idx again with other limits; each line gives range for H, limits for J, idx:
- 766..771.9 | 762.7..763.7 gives 2.62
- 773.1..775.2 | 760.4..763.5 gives 2.63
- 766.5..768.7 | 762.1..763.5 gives 2.66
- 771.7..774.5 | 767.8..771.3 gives 2.63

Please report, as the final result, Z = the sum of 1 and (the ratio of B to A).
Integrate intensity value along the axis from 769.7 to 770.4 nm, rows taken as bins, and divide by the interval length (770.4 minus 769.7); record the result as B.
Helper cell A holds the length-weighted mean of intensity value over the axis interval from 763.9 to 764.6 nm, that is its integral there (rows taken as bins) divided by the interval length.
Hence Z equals 1.99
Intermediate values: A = 6.87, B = 6.8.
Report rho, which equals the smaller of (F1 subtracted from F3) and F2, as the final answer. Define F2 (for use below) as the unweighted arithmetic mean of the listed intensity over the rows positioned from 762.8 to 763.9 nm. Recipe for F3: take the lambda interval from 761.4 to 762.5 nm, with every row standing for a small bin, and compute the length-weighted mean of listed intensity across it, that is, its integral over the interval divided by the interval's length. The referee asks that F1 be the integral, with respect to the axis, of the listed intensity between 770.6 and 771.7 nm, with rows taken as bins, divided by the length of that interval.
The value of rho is -0.30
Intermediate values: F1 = 6.83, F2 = 6.74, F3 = 6.53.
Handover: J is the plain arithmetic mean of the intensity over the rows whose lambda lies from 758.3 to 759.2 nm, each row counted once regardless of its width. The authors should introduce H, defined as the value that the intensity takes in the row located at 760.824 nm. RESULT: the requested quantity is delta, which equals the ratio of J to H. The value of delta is 0.82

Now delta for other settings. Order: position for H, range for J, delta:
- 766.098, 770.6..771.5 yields 0.87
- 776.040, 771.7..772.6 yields 0.98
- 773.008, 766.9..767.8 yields 0.99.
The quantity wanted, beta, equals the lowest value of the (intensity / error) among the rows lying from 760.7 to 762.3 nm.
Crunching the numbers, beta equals 7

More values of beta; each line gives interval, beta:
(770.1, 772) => 10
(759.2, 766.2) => 5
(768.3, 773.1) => 10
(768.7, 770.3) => 20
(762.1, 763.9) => 9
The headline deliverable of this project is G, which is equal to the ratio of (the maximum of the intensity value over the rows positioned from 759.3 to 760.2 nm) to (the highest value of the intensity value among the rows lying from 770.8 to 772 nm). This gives 0.87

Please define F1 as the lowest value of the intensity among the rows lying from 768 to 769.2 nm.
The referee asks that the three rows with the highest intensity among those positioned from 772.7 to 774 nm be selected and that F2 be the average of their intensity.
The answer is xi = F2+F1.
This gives 13.4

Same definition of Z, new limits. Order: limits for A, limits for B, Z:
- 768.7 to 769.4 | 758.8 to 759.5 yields 1.95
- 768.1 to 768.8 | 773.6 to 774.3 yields 1.98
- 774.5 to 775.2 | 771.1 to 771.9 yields 2.05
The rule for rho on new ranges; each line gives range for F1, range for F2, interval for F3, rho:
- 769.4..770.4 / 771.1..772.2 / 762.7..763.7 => -0.13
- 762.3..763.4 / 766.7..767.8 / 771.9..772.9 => -0.39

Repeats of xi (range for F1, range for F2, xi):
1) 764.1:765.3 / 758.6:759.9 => 13.5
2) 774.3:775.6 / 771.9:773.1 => 13.4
